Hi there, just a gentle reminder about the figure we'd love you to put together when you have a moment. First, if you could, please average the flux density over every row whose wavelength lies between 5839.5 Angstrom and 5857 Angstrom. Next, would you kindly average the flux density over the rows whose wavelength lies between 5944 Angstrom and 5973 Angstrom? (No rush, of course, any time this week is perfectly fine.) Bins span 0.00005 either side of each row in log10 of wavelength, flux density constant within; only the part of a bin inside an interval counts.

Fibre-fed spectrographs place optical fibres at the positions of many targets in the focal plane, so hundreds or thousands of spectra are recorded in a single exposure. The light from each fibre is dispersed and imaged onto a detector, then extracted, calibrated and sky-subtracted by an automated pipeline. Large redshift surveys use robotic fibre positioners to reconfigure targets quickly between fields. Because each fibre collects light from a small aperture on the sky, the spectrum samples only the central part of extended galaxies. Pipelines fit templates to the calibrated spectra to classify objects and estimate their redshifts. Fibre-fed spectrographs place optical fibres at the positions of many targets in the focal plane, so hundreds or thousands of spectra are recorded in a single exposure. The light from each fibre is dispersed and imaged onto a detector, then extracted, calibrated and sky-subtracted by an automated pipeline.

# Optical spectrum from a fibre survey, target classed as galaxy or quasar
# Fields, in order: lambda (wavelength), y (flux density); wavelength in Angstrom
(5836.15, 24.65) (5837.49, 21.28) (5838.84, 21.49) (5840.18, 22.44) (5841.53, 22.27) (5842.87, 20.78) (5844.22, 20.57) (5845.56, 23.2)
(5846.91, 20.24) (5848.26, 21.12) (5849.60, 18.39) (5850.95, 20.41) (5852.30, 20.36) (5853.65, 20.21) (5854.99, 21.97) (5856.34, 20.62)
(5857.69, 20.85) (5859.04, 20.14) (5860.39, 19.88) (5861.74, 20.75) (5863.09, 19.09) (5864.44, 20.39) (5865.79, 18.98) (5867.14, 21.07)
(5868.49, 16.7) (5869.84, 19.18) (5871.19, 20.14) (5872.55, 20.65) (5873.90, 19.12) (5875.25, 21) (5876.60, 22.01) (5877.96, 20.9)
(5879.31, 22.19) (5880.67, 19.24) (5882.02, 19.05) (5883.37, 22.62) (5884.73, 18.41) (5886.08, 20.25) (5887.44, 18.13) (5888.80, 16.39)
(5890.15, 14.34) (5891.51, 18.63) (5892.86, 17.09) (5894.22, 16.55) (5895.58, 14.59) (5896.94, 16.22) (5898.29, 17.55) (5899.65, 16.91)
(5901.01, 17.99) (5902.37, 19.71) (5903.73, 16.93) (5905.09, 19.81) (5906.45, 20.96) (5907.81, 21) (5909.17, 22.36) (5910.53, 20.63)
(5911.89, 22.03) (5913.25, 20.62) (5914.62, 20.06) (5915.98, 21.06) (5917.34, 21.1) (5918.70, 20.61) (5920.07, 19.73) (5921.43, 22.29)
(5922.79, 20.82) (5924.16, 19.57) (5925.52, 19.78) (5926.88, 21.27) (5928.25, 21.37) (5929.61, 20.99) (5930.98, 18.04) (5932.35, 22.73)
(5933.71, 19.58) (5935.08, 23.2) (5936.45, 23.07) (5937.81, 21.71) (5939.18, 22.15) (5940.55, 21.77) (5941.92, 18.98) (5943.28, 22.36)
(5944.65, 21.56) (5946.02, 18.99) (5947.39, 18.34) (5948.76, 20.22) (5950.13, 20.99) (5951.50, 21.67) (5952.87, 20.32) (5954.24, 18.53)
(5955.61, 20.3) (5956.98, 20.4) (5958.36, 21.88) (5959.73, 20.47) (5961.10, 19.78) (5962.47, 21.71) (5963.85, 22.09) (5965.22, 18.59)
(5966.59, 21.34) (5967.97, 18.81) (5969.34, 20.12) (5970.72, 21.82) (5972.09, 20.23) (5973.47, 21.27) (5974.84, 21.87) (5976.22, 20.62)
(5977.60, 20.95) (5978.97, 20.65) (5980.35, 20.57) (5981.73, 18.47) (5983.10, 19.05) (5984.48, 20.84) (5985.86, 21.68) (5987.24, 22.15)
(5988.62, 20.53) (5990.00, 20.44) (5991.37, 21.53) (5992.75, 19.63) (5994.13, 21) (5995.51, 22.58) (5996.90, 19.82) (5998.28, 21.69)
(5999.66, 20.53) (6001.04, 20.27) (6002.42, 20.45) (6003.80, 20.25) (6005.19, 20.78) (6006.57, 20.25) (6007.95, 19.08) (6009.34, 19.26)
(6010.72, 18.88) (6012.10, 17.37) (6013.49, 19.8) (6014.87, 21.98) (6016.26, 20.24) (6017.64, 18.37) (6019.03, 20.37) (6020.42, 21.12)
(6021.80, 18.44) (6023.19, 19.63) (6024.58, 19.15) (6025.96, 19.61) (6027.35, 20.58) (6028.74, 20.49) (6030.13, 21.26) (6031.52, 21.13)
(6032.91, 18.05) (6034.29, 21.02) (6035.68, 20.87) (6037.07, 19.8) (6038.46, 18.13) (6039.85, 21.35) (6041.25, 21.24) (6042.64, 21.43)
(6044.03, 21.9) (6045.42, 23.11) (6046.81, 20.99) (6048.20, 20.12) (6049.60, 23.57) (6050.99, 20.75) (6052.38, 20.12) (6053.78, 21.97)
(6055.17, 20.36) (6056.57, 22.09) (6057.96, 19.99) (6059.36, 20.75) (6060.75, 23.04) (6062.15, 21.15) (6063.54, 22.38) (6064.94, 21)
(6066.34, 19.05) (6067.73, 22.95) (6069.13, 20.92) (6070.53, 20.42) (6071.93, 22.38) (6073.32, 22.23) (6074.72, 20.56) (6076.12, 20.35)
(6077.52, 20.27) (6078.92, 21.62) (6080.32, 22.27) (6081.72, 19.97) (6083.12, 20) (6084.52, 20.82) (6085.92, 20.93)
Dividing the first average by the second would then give 1.03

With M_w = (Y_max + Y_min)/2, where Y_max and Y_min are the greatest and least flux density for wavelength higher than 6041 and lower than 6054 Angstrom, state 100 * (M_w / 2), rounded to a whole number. 1092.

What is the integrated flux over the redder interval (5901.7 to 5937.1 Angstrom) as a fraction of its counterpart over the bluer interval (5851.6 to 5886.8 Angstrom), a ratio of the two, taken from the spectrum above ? 1.03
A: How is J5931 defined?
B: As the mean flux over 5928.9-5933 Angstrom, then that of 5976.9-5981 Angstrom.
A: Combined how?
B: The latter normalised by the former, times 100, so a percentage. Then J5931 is 101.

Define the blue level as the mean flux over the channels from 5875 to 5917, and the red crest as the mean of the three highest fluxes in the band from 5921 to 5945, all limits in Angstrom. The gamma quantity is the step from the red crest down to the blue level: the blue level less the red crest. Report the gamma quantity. -3.8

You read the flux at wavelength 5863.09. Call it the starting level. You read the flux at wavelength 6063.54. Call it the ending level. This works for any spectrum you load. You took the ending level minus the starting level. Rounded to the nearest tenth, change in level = 3.3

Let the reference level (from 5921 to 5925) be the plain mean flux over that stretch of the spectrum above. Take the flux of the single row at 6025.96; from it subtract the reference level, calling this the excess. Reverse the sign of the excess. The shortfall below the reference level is 1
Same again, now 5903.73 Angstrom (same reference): 4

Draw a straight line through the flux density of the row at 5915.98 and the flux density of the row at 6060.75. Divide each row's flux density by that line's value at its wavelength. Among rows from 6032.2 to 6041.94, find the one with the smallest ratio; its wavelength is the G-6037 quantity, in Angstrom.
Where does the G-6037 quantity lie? 6032.91 Angstrom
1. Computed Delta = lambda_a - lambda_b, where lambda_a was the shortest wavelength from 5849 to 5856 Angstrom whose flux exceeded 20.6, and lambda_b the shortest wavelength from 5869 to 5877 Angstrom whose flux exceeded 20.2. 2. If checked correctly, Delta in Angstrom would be -17.6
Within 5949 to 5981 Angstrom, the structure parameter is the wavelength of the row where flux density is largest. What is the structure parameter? 5963.85 Angstrom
